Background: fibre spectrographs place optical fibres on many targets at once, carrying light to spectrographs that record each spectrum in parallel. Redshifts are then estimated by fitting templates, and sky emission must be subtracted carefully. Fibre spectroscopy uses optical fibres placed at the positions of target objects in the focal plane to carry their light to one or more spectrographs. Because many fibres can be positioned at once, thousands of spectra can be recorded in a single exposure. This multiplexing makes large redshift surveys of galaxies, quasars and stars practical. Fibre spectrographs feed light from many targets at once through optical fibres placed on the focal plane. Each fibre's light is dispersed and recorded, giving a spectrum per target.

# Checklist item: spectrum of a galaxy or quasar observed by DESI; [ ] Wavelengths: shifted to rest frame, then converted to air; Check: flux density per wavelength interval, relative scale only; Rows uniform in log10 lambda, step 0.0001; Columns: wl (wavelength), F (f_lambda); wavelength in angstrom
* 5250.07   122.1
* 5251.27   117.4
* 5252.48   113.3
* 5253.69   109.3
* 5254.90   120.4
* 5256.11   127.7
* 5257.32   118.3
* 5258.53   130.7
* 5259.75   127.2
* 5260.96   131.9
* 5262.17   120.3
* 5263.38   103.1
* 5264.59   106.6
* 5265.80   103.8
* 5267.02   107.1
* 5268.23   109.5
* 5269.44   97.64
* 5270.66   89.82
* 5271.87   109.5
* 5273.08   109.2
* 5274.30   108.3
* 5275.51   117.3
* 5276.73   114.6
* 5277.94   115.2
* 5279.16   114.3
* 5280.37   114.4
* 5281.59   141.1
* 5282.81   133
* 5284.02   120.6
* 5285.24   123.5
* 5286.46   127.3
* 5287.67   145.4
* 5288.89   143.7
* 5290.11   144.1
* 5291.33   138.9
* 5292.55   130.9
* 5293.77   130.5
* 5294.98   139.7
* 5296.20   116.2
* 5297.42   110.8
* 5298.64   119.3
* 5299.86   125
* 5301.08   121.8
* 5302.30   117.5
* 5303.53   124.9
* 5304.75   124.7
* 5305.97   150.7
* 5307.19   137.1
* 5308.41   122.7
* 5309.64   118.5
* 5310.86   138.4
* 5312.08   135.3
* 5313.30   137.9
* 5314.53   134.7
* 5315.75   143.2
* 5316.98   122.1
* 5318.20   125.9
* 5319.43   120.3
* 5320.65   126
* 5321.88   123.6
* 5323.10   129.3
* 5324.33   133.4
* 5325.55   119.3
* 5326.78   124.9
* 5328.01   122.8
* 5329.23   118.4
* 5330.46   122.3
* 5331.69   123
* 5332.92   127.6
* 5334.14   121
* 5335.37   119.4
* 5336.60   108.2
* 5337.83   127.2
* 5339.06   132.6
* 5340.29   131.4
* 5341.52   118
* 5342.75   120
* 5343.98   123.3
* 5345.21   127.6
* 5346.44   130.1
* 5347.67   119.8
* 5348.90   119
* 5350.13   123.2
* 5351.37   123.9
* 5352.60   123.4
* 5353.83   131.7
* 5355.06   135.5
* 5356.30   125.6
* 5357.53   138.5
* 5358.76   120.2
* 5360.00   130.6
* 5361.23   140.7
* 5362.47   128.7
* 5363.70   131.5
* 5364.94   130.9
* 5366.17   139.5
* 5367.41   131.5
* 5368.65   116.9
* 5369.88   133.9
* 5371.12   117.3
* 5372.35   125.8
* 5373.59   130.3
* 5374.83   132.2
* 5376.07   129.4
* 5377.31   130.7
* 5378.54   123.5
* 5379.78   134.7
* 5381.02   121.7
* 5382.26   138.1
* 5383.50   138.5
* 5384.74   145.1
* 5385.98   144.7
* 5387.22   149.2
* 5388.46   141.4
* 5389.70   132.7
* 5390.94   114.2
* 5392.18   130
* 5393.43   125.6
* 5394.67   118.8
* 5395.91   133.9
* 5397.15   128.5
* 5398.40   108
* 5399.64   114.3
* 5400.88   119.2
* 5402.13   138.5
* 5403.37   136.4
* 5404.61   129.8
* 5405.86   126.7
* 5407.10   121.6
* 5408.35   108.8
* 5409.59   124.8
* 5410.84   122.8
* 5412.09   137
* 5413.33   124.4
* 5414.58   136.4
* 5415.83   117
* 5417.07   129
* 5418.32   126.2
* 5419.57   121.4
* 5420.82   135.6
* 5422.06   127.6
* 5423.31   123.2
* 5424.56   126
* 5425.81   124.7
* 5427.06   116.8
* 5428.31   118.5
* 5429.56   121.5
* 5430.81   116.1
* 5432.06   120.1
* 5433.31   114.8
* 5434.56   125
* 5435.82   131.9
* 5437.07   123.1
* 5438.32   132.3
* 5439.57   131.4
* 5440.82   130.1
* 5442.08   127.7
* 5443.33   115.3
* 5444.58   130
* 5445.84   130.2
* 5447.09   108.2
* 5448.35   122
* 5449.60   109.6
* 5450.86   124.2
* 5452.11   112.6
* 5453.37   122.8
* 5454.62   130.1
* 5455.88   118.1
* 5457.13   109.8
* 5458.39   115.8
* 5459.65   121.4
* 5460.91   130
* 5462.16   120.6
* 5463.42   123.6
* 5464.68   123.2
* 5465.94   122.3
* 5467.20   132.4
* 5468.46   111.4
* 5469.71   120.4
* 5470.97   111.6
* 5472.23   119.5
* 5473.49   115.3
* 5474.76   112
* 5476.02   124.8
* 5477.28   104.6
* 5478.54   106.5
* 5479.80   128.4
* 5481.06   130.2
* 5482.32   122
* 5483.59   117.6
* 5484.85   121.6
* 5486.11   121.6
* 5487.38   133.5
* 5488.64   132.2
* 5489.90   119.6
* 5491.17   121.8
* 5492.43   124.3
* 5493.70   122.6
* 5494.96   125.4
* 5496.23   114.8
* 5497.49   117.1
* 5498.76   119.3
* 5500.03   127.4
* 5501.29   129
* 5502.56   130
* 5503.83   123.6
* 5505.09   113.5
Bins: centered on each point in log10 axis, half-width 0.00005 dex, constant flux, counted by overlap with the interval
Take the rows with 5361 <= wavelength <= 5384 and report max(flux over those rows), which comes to 140.7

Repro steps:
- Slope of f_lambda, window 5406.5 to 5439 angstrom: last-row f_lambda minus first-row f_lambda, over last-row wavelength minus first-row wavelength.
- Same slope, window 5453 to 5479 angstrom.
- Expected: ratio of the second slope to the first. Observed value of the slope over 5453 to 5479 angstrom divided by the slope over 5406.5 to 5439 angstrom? -1.9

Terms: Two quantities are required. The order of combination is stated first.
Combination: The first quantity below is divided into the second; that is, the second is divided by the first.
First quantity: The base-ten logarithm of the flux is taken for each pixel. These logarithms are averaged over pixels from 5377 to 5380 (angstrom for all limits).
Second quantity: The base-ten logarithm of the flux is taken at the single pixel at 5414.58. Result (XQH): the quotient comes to 1.01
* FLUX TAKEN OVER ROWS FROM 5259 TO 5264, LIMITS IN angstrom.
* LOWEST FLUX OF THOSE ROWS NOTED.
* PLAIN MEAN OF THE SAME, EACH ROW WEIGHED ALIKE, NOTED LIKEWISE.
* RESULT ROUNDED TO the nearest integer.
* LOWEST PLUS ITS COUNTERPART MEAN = 224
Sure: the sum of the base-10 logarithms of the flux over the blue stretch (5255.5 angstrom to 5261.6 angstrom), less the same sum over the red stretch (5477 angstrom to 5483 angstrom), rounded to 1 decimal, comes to 0.2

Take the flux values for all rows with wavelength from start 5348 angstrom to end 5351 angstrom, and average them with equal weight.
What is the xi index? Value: 121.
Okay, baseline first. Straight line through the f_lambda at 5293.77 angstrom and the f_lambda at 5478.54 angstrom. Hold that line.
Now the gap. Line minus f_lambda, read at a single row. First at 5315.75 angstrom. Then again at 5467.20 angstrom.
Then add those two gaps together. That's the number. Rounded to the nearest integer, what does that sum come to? -40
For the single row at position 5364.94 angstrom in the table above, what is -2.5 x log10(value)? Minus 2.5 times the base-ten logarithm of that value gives -5.29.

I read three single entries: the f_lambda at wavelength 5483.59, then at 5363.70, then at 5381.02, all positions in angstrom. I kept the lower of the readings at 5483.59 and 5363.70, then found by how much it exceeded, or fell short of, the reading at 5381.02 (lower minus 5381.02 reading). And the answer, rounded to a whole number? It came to -4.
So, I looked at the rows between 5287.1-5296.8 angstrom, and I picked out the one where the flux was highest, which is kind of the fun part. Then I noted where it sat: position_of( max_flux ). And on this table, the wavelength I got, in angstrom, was 5287.67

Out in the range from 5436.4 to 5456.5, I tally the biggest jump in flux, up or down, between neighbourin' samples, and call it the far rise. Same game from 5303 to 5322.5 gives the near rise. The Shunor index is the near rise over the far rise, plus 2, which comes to 3.18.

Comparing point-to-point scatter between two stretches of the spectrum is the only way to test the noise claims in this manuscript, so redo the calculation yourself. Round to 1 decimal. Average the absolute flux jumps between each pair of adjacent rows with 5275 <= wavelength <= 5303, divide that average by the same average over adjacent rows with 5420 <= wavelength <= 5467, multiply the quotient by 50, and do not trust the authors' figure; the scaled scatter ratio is 48.3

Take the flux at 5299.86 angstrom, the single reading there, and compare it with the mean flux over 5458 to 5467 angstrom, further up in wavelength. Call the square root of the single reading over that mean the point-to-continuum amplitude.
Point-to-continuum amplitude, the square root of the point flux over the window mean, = 1.01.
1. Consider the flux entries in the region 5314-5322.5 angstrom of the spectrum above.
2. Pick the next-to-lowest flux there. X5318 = 122.1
